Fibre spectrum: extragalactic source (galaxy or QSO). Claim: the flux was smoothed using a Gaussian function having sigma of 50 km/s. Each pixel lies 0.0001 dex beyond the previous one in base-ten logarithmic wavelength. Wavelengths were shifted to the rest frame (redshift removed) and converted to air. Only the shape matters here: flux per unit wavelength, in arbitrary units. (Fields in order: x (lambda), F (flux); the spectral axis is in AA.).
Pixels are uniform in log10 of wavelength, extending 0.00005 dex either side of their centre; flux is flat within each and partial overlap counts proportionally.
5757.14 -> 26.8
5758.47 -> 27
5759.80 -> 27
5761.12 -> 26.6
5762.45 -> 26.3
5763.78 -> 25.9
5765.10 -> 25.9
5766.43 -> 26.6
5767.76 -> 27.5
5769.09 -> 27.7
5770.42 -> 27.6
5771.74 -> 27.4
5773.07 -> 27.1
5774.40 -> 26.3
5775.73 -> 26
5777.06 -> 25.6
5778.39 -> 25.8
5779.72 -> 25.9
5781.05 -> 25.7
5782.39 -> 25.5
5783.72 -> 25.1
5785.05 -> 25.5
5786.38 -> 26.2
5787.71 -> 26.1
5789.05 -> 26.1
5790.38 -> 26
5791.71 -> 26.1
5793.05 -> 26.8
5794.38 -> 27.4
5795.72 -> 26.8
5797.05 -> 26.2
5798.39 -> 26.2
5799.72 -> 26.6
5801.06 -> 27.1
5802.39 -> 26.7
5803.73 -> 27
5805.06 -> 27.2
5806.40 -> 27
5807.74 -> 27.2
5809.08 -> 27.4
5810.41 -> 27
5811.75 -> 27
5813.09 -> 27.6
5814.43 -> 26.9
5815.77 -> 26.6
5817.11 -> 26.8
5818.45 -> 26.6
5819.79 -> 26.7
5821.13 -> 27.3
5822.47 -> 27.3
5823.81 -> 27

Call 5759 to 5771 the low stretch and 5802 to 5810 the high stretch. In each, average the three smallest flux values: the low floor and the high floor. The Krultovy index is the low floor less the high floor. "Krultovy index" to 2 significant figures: -0.87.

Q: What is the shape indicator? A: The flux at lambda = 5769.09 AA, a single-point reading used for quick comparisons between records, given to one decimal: 27.7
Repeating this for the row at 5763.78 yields 25.9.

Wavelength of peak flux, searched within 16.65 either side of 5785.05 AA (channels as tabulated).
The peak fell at 5769.09 AA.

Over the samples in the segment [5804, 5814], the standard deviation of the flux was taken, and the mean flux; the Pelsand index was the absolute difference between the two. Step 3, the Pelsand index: 27.0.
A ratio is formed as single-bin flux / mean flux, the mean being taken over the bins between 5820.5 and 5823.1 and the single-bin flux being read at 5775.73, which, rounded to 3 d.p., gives 0.952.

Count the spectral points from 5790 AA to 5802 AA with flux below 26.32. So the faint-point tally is 4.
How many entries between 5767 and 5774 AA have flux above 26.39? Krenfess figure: 5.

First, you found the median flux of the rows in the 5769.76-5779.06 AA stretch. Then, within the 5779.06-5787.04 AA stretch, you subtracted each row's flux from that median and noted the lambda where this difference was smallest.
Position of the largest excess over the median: 5786.38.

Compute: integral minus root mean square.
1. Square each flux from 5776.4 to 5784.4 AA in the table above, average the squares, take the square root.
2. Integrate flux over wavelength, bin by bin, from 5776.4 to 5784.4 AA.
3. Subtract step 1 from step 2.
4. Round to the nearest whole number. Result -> 179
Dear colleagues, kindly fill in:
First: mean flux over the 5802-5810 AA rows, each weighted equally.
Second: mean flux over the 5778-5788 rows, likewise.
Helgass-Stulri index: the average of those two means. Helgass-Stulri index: 26.4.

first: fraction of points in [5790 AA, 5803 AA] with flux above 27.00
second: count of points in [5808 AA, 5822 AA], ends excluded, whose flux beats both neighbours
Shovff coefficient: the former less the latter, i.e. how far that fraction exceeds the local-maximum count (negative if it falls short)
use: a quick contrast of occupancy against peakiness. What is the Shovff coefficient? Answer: -1.8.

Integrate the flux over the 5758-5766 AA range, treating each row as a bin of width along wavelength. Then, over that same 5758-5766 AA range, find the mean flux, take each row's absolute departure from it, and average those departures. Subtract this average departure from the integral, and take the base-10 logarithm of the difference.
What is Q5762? 2.32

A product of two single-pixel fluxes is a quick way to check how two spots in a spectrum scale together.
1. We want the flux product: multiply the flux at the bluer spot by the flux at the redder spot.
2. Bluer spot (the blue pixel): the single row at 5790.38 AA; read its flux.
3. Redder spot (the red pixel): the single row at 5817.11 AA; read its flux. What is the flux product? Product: 697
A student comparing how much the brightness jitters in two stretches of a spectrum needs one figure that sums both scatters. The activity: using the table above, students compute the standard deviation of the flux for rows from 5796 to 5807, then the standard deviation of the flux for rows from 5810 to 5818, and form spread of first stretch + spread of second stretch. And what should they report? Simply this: 0.7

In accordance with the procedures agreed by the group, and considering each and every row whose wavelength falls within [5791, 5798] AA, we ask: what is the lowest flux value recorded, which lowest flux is 26.1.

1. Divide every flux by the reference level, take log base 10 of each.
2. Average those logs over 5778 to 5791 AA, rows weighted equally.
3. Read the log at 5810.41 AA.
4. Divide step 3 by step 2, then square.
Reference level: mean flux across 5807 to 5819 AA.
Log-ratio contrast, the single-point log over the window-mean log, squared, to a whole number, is 0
